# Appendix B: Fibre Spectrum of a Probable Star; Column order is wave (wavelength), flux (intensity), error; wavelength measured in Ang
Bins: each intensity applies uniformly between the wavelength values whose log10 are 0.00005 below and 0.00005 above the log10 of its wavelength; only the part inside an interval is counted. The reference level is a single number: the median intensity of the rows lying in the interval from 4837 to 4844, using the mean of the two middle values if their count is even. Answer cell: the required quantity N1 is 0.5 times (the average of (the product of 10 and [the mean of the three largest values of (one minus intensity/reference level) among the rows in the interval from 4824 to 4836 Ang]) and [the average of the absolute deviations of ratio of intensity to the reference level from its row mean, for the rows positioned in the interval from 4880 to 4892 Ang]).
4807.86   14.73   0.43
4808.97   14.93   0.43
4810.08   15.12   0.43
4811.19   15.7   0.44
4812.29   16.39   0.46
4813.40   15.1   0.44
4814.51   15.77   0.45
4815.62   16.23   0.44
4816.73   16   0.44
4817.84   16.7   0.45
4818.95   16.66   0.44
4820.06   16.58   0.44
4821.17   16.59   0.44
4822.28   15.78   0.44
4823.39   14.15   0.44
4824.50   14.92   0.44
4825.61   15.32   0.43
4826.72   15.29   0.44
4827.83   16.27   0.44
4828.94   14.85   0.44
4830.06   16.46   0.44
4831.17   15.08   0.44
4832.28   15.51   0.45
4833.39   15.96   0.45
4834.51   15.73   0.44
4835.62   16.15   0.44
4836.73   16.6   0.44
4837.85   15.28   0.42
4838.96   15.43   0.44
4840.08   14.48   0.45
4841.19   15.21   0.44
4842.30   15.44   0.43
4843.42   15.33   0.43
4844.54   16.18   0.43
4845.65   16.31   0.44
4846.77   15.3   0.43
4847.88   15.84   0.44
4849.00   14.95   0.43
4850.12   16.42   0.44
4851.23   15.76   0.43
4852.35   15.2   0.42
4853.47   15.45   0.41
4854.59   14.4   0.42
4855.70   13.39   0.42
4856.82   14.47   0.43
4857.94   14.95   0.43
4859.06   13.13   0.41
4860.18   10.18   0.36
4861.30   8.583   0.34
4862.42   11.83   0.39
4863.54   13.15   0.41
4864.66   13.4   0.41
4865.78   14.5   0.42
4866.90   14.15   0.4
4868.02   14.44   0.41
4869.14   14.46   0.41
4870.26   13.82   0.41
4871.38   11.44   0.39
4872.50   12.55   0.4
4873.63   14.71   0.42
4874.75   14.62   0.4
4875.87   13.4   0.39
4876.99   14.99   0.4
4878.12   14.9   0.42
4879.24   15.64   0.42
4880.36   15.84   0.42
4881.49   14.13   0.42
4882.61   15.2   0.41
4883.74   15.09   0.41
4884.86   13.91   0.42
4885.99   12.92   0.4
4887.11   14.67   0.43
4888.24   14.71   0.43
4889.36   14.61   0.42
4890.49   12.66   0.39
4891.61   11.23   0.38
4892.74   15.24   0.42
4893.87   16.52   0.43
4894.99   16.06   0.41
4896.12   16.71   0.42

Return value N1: 0.1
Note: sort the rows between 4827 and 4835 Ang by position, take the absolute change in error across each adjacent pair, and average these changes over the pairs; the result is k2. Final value 0.003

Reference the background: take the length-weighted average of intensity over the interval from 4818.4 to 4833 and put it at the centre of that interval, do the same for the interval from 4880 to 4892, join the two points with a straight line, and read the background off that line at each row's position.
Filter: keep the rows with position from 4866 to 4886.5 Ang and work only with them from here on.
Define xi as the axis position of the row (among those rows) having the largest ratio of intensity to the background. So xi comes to 4880.36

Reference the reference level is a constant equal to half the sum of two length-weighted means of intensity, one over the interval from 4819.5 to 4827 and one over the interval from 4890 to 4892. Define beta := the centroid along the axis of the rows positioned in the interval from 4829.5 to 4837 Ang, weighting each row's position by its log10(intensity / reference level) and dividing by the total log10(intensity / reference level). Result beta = 4833.6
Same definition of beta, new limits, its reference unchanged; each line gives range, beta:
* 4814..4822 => 4818.1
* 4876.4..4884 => 4880.3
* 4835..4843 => 4838.5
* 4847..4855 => 4850.8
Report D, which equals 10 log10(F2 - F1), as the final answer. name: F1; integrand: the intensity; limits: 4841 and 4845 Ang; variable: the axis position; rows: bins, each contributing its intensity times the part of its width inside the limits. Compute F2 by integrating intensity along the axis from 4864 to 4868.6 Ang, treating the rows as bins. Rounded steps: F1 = 62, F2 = 65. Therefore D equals 4.4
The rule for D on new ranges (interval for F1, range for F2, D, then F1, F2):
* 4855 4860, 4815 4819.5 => 7.1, 69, 74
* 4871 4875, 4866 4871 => 12.4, 53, 71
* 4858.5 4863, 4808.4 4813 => 13.5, 49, 71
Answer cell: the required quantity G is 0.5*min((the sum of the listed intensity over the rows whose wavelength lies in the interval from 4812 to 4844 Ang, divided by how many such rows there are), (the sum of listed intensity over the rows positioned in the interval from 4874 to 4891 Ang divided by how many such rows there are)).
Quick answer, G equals 7.2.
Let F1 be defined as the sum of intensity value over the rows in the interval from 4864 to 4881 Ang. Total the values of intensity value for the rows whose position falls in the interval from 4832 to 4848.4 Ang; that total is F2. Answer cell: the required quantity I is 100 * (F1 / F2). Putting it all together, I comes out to 91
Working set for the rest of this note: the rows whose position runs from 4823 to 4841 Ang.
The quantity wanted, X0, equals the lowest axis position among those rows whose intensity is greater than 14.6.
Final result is 4824.50 Ang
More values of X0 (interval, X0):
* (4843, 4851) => 4843.42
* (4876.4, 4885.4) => 4876.99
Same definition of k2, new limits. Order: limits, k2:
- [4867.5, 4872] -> 0.007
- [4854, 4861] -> 0.016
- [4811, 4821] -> 0.010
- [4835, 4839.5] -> 0.013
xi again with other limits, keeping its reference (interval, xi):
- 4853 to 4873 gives 4853.47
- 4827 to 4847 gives 4836.73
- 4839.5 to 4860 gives 4850.12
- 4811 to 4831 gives 4830.06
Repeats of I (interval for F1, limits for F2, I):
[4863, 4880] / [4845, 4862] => 98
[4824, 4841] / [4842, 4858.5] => 102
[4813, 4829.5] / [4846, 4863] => 113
